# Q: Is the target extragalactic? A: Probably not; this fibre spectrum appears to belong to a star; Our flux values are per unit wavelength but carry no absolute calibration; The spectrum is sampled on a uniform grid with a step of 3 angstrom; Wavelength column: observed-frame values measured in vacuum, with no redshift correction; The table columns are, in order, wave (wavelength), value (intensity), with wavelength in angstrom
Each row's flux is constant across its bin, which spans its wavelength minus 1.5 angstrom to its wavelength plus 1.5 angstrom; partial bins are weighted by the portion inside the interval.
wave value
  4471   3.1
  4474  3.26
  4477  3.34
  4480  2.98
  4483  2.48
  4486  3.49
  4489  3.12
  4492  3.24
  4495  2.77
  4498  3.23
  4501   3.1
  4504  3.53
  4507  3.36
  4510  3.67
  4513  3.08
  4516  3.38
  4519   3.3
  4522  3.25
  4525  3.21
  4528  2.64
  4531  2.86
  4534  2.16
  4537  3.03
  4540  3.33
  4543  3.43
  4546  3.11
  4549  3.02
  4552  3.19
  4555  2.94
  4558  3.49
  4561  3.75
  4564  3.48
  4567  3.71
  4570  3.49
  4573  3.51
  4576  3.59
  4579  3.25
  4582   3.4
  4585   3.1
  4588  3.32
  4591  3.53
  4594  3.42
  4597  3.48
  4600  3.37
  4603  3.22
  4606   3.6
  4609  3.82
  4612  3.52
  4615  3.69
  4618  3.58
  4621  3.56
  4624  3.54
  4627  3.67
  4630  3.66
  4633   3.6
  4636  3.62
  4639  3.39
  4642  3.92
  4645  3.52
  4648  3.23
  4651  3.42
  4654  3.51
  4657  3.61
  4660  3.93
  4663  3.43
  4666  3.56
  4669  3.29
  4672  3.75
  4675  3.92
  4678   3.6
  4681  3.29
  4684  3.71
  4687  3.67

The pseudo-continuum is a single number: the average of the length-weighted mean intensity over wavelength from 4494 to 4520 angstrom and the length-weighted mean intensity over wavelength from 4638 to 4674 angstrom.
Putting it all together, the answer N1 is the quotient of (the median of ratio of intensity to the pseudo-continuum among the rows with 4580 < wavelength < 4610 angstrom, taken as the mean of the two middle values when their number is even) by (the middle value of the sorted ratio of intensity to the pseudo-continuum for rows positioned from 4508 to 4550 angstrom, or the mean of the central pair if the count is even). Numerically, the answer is 1.08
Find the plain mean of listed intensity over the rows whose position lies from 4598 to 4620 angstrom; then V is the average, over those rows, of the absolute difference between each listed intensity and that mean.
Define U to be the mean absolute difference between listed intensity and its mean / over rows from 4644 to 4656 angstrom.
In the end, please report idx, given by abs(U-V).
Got 0.053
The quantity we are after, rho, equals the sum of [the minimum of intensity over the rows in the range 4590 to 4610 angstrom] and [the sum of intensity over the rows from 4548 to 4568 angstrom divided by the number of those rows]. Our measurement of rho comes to 6.6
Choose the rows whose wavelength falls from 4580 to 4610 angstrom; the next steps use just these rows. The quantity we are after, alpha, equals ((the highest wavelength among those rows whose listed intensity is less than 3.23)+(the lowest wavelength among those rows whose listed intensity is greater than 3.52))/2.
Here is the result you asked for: 4597.0 angstrom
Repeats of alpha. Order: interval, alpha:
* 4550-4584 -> 4558.0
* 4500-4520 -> 4508.5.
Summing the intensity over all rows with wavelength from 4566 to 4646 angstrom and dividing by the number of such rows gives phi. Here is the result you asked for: 3.5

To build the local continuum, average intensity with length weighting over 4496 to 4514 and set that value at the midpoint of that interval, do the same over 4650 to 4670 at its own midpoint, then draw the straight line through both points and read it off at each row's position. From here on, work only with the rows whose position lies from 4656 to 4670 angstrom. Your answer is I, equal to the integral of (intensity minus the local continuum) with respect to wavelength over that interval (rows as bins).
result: 0.32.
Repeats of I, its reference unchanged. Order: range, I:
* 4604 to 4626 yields 2.83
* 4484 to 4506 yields -2.35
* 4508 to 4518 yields 0.41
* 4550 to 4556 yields -1.91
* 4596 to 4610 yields 0.35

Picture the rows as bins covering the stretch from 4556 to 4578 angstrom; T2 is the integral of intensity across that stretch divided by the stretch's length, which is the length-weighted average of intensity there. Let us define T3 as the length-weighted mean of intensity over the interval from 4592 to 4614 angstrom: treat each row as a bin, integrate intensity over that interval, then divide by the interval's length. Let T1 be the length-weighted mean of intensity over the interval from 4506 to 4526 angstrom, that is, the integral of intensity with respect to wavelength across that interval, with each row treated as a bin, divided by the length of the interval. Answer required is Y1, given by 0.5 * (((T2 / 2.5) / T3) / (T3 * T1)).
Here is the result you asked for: 0.0175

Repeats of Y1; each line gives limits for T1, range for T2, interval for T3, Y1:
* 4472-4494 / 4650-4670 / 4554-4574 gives 0.0186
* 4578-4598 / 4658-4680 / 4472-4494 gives 0.0222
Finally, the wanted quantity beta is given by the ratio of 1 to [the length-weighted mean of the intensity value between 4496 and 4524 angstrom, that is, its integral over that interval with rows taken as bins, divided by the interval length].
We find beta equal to 0.302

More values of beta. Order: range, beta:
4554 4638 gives 0.286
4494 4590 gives 0.308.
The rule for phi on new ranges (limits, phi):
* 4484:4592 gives 3.3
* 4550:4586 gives 3.4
